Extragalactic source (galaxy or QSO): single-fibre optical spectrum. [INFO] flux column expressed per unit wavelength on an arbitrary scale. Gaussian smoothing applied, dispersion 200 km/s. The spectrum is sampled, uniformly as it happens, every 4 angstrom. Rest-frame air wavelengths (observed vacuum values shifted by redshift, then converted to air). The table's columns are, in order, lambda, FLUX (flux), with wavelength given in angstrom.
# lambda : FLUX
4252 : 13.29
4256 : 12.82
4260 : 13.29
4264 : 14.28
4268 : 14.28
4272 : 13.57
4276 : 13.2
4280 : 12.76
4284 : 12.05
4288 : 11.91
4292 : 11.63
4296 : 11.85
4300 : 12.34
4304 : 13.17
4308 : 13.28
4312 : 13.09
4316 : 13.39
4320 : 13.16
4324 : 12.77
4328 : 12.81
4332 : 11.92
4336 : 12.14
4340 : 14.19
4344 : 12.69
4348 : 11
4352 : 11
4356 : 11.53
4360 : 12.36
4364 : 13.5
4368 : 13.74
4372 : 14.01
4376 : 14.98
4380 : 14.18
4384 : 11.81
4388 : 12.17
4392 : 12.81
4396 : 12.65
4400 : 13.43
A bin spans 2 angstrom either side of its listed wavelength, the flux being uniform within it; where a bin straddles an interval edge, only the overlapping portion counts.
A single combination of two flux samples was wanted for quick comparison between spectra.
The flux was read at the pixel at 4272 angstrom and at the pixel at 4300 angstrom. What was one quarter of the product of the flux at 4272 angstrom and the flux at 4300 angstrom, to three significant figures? 41.9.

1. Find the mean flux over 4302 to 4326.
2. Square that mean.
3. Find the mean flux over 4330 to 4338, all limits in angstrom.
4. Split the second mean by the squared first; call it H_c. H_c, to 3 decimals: 0.070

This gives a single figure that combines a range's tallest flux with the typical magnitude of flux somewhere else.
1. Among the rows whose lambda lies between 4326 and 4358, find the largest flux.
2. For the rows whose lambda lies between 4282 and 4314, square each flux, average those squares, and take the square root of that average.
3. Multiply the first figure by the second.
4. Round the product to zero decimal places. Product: 176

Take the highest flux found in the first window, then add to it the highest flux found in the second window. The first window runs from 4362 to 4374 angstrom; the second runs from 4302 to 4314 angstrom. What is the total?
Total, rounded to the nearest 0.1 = 27.3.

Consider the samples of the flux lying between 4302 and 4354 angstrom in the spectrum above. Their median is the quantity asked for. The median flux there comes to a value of 12.8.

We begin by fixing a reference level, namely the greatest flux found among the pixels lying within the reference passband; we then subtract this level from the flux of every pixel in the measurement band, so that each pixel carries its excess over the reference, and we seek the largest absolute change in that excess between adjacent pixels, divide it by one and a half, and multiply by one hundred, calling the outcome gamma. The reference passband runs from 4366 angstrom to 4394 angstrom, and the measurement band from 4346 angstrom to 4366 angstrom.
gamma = 76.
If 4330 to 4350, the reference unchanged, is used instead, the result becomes 137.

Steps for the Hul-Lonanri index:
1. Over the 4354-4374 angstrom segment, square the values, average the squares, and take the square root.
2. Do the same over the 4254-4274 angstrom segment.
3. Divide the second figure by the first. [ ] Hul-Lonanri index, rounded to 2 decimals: 1.05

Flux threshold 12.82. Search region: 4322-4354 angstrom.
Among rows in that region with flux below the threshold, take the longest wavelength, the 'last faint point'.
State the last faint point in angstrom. 4352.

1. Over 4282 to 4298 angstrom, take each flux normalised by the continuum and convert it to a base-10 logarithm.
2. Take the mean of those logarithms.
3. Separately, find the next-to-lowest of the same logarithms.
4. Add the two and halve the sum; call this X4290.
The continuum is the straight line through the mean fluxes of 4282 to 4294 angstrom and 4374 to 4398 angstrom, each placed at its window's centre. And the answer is 0.00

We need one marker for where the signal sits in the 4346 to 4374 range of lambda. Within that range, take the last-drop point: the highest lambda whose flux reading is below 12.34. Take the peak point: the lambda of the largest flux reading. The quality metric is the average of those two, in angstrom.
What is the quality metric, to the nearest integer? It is 4364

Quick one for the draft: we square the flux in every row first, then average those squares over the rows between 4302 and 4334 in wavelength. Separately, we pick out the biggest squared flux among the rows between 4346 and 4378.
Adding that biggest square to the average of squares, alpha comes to 392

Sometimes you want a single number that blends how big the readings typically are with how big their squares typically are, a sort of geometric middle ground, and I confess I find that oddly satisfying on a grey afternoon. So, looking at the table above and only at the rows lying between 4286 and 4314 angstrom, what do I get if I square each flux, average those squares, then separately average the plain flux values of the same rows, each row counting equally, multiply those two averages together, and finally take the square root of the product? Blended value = 44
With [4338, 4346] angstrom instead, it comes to 49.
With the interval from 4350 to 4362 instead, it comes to 40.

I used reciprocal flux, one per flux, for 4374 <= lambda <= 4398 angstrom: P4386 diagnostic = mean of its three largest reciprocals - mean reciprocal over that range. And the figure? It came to 0.0051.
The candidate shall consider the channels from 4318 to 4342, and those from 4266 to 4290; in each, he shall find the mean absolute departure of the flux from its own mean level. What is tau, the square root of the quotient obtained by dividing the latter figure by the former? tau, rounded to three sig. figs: 1.13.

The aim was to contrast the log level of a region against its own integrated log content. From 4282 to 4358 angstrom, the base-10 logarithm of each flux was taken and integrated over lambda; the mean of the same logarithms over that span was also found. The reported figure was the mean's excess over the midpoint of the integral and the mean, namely -41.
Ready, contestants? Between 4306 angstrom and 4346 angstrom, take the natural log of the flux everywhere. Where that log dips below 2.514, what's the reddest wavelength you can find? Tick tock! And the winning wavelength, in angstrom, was 4336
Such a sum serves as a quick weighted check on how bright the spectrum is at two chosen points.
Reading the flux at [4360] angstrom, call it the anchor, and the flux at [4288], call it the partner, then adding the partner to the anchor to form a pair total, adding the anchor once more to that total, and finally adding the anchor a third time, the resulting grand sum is 49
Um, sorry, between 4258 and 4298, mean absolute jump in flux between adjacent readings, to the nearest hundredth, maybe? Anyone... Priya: 0.43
